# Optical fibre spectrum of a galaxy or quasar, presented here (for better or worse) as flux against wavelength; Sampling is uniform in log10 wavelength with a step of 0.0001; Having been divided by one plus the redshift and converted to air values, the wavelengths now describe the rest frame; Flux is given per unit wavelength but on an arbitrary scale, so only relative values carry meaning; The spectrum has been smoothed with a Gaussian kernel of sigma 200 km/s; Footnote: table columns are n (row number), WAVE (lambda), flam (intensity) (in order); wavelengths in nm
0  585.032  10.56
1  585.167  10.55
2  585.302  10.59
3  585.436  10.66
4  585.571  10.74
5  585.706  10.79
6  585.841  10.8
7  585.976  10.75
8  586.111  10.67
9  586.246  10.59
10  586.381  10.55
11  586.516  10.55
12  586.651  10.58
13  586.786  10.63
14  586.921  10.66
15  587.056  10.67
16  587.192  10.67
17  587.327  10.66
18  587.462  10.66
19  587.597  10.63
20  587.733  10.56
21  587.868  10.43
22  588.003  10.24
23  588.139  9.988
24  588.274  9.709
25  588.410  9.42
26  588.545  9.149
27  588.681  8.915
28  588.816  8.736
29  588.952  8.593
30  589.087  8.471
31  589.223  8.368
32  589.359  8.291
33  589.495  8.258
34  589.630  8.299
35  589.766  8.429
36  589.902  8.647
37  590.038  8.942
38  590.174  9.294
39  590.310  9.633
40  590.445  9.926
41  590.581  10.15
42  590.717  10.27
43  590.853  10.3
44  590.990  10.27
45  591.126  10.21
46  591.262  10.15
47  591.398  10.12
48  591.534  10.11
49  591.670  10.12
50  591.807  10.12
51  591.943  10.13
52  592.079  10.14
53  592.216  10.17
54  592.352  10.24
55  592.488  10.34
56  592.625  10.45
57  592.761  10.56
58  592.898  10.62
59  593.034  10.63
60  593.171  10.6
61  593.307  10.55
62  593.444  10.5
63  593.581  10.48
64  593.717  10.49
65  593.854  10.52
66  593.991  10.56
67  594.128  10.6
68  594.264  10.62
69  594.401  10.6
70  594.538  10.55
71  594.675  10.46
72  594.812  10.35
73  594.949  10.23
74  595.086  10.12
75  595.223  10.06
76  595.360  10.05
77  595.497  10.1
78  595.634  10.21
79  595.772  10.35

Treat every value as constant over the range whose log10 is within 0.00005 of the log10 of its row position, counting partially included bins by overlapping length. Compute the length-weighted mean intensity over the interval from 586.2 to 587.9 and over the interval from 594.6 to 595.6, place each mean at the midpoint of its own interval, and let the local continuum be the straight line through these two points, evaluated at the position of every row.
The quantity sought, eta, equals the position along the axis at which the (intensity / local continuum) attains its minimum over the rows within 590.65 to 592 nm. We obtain 591.534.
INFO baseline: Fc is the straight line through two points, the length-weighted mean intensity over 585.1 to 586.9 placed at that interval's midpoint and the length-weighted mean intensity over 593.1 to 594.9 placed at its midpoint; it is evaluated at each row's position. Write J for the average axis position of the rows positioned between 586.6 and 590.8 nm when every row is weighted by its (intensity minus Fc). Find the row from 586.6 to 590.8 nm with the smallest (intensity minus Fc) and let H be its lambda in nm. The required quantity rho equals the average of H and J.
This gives 589.41 nm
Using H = 589.495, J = 589.32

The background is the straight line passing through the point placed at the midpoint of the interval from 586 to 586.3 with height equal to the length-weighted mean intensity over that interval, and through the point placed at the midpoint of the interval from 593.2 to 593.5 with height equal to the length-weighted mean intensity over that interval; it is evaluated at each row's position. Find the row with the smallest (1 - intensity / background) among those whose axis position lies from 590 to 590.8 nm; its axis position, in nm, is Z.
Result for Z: 590.717 nm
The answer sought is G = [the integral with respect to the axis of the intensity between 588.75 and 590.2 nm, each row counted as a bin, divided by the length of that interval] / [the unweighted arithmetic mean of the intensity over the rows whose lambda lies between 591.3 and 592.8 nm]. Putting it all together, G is 0.84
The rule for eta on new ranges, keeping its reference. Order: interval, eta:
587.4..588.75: 588.681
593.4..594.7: 593.581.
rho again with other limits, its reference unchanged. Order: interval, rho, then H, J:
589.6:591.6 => 589.91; 589.630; 590.19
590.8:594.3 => 591.54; 591.534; 591.55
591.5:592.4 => 591.72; 591.534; 591.92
